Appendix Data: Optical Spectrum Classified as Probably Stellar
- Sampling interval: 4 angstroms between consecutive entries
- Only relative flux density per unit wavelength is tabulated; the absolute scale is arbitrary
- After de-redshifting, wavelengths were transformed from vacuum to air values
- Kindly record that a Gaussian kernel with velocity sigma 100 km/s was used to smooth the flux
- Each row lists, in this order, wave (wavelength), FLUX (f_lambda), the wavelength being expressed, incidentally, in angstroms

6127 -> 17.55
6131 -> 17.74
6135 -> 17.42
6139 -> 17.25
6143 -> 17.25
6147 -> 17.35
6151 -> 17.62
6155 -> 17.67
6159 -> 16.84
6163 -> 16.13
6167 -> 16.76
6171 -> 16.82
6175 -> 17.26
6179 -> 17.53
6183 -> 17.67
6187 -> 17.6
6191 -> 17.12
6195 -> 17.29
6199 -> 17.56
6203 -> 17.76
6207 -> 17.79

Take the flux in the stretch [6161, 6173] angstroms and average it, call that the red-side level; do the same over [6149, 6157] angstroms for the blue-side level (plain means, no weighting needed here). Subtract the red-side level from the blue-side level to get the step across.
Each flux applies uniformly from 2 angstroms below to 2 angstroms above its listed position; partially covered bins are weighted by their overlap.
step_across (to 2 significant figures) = 1.1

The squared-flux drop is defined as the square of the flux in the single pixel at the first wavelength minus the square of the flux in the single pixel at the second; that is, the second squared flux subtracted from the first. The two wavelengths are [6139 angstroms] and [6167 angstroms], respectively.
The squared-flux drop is 16.7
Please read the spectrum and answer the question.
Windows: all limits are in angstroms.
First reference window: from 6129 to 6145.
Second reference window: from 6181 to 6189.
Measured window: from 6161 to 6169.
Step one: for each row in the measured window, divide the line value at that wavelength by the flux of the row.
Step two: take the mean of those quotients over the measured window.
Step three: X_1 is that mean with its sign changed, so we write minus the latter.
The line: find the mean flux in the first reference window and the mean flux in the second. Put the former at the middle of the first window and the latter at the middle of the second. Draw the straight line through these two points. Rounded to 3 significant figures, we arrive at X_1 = -1.07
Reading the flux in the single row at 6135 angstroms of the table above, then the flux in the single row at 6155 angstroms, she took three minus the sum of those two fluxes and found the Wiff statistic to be -32.09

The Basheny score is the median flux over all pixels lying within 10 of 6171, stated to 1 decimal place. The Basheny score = 16.8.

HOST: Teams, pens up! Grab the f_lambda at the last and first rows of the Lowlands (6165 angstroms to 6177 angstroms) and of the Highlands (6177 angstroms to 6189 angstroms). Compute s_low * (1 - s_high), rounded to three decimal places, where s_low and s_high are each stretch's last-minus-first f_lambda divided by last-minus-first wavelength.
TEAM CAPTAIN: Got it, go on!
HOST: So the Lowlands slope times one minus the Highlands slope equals 0.062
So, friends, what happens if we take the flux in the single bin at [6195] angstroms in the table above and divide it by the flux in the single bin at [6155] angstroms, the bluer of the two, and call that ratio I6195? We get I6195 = 0.98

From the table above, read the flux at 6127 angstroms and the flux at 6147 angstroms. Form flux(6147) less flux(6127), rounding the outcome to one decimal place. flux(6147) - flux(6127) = -0.2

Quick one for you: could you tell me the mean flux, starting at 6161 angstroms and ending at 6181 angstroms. 16.9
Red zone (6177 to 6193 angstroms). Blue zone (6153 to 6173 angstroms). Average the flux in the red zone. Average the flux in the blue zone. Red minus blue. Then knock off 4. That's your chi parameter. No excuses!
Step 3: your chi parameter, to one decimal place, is -3.4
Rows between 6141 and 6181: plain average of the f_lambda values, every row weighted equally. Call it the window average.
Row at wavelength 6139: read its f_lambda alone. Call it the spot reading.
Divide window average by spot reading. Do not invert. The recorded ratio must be 0.993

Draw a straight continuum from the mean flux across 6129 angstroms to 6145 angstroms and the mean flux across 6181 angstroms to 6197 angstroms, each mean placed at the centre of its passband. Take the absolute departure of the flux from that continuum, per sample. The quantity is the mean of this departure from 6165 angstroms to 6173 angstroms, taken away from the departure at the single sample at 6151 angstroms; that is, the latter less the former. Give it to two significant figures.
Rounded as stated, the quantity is -0.42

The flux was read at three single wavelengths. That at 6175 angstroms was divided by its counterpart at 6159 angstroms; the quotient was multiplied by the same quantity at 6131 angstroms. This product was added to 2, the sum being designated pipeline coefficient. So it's 20.2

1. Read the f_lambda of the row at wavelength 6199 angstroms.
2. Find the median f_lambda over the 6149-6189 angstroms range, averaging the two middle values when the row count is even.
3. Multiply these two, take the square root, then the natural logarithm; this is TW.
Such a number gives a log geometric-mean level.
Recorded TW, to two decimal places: 2.86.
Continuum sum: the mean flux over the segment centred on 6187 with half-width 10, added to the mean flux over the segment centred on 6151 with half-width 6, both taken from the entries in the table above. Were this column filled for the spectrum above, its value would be 35.0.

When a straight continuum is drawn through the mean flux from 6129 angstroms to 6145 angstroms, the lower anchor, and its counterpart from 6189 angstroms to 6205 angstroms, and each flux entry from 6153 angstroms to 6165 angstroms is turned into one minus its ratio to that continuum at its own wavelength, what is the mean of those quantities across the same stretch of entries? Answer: 0.031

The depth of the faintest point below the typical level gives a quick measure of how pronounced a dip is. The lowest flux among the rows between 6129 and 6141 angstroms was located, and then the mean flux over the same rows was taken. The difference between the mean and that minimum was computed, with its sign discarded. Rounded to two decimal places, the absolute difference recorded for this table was 0.22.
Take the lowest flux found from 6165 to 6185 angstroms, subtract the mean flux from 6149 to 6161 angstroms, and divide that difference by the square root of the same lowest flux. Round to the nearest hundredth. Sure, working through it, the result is -0.15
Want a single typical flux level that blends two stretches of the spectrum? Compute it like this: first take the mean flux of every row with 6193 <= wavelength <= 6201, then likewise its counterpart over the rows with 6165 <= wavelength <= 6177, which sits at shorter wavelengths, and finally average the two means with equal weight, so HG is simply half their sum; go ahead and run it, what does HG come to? 17.2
